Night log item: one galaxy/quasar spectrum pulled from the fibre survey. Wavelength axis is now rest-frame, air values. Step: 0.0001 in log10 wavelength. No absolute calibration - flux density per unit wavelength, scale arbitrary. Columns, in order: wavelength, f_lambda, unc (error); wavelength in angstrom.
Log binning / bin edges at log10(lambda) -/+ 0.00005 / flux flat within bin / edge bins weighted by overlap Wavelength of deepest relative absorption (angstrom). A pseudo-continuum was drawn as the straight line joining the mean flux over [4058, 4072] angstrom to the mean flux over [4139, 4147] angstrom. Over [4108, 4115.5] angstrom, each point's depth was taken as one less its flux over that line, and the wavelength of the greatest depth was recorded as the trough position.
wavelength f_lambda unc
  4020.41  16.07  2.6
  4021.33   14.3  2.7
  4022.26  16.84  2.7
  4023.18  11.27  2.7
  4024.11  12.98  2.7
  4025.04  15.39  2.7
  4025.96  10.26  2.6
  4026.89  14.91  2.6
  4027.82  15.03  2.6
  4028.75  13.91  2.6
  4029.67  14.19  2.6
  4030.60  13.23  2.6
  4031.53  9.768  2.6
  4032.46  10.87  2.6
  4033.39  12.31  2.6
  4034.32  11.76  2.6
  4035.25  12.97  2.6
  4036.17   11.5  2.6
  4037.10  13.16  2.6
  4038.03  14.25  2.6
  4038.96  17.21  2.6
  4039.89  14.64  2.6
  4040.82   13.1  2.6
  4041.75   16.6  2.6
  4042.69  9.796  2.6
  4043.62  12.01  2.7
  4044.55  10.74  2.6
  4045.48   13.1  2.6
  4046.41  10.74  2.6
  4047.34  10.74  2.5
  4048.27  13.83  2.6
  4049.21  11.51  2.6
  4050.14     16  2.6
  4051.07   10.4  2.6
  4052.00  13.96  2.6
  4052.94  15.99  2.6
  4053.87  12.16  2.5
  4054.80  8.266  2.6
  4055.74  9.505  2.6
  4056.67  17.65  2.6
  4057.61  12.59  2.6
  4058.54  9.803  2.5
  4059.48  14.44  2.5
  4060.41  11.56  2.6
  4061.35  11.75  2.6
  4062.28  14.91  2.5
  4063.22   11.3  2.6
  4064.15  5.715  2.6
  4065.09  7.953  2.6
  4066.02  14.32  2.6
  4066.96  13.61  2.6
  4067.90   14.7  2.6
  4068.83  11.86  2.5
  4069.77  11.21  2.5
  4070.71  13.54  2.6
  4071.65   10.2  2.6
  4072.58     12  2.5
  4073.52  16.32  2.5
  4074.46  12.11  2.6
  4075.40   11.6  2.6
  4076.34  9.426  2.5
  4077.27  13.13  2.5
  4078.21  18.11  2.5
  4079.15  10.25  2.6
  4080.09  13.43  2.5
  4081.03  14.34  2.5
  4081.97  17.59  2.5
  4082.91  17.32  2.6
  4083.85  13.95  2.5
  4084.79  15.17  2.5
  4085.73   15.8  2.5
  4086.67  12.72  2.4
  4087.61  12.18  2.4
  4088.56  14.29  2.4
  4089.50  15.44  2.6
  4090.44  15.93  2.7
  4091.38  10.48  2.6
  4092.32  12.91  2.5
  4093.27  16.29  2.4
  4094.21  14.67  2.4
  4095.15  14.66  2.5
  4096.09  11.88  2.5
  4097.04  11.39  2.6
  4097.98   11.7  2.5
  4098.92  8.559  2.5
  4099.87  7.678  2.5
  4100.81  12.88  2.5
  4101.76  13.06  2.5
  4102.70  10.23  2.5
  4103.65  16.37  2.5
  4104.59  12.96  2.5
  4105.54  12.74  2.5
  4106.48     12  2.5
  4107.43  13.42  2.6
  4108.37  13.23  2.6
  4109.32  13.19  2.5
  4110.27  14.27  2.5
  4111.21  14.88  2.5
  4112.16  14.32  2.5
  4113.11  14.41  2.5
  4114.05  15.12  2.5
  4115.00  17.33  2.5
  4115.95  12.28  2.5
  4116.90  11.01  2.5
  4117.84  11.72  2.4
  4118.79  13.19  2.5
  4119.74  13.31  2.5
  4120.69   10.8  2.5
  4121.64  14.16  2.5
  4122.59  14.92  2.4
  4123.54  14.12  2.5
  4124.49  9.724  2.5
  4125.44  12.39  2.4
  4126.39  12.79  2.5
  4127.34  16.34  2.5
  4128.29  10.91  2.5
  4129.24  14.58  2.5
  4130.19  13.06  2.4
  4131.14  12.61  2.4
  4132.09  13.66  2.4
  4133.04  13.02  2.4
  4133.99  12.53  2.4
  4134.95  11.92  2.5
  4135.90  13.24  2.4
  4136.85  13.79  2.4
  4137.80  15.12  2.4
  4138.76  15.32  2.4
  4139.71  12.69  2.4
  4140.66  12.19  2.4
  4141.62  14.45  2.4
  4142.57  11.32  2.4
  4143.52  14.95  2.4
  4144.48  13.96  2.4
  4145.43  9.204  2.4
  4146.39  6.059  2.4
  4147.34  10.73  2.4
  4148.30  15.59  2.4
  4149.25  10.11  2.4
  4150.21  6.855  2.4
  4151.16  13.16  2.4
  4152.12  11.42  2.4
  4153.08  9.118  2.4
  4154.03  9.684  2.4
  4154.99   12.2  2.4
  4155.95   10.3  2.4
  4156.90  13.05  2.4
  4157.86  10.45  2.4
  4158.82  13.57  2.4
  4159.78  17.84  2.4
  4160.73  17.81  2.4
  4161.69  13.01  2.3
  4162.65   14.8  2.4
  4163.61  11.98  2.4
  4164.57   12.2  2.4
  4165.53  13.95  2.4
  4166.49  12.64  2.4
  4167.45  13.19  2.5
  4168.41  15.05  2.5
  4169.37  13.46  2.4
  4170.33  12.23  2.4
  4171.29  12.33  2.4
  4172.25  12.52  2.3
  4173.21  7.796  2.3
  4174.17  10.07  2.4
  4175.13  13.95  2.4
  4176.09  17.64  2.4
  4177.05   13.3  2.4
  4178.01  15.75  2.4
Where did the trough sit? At 4109.32 angstrom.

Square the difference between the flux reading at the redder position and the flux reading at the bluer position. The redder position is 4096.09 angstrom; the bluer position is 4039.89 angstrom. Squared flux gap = 7.6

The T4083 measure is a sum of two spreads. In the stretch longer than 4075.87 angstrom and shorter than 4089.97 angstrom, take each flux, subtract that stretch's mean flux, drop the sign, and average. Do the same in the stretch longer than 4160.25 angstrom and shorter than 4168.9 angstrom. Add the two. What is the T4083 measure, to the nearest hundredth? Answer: 3.30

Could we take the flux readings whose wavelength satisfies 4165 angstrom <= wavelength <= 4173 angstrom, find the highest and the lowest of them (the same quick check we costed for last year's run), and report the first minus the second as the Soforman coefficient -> 2.8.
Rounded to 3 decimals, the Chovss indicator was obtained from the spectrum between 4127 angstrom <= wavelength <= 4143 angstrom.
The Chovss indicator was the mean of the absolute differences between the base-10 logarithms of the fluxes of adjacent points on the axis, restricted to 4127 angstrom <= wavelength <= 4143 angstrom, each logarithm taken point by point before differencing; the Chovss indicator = 0.053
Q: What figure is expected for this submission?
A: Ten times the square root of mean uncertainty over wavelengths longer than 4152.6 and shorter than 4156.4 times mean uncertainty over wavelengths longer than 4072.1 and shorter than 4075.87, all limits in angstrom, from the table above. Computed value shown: 24.7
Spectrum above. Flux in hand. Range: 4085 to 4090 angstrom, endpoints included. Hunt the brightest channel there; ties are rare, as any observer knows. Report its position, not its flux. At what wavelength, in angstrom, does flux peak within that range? 4085.73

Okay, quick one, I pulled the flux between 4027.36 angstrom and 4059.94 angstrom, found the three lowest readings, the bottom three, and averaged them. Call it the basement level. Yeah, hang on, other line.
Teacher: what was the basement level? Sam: 9.2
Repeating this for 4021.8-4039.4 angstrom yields 10.3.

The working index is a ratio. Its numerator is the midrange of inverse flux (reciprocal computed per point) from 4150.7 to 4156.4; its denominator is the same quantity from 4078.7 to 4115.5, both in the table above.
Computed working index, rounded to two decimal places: 0.99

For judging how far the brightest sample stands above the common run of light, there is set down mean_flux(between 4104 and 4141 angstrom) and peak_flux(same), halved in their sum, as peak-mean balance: 15.3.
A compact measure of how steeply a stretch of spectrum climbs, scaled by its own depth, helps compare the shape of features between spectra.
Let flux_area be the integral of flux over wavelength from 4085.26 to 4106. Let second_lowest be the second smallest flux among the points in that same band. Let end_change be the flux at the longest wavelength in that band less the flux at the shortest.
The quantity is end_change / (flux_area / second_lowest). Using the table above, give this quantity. -0.10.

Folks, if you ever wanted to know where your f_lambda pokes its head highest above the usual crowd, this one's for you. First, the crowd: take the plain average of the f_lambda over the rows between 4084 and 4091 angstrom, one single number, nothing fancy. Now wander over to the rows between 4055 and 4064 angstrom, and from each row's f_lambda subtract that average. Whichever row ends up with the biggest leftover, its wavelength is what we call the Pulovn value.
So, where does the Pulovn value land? 4056.67 angstrom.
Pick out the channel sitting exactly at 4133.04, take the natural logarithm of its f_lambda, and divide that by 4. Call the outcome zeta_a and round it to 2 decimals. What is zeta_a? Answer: 0.64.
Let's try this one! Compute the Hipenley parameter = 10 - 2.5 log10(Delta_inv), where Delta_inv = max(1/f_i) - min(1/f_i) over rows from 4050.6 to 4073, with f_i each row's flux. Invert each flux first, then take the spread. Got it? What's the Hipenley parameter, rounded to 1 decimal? 12.3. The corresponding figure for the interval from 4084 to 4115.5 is 12.8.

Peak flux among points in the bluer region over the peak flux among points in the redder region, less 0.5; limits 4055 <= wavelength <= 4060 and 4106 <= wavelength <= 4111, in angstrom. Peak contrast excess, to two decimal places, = 0.74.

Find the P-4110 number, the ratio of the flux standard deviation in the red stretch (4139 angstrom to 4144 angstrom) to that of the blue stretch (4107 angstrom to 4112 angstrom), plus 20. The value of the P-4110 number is 22.1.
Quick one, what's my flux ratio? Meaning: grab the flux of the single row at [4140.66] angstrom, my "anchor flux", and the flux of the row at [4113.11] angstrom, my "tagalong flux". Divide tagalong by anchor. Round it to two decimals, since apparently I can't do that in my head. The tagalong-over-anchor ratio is 1.18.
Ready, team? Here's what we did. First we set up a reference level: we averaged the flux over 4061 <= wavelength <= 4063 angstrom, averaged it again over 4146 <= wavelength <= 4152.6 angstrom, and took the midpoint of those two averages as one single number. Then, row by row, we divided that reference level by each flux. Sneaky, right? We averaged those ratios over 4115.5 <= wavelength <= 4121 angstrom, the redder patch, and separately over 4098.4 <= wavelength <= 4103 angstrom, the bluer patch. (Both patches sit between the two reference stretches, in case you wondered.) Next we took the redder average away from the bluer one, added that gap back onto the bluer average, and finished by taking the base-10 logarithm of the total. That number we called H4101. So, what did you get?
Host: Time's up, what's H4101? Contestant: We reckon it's 0.14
